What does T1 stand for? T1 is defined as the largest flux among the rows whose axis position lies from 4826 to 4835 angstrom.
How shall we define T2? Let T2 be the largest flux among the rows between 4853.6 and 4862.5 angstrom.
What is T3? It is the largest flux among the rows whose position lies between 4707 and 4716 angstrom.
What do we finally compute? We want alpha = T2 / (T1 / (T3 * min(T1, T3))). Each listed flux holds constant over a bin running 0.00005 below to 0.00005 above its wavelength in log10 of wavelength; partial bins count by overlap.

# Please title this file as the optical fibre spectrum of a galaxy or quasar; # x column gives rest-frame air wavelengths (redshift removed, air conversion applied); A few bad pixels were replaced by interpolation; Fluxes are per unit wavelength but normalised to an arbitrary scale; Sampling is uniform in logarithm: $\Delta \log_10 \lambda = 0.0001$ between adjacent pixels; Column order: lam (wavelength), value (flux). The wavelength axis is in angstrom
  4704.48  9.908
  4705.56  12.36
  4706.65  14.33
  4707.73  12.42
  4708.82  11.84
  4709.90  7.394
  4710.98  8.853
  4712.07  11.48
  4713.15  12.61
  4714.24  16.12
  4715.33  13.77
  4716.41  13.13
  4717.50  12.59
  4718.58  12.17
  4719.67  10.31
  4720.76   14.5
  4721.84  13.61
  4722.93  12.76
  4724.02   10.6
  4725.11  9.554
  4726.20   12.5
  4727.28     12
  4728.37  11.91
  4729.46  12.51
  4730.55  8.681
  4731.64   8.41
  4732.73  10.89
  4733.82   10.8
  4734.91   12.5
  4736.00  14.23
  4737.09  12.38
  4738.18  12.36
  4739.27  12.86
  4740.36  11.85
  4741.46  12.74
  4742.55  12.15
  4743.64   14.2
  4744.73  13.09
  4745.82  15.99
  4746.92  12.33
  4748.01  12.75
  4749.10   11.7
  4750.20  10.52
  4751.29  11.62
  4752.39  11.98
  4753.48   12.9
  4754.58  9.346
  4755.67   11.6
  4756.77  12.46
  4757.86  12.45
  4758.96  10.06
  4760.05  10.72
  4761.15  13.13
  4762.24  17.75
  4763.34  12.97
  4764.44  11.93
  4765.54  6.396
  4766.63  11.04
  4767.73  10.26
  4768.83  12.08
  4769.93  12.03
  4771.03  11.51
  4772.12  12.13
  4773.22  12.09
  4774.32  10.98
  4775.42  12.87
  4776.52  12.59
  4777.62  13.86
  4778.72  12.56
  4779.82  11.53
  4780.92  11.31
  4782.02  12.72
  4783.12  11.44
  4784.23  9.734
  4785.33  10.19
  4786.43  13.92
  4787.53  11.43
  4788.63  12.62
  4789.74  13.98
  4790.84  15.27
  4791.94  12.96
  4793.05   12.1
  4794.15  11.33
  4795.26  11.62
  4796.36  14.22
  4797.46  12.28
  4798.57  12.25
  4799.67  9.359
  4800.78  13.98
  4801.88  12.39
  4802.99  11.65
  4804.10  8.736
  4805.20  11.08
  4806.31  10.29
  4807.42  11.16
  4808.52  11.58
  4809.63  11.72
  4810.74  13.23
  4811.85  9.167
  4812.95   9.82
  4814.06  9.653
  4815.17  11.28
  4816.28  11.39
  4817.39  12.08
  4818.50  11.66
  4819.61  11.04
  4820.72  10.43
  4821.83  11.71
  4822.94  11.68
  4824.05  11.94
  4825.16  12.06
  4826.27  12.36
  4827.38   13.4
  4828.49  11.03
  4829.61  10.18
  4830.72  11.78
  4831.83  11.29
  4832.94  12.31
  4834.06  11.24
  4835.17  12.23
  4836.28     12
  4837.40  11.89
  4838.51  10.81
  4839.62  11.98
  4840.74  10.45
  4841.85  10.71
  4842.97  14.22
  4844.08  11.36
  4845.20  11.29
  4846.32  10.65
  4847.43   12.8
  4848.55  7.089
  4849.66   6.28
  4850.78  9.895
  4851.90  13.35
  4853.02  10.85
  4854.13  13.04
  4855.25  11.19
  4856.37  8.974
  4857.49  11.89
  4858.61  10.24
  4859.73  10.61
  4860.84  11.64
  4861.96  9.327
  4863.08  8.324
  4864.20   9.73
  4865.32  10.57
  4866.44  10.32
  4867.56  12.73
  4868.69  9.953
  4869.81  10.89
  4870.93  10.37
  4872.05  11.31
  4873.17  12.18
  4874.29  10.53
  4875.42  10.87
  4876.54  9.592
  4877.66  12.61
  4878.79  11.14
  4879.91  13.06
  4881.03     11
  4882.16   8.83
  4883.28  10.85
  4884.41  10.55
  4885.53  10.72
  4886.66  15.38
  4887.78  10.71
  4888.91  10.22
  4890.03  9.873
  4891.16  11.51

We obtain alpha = 210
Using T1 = 13.4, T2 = 13.04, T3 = 16.12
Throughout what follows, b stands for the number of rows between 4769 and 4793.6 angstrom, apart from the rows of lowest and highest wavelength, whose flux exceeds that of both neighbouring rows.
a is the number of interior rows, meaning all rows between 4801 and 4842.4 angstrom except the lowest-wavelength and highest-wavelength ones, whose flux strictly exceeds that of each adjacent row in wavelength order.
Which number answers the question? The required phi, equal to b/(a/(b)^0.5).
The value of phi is 1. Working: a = 10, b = 6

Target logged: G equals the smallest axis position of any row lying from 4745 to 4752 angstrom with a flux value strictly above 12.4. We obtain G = 4745.82 angstrom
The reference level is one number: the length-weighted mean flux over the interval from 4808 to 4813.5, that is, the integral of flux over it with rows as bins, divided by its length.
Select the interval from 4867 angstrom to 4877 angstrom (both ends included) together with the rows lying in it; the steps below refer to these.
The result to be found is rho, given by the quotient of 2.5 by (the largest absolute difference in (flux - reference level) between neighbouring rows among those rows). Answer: 0.90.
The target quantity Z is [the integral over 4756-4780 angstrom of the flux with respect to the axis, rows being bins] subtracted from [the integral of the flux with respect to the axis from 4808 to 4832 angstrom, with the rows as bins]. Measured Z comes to -14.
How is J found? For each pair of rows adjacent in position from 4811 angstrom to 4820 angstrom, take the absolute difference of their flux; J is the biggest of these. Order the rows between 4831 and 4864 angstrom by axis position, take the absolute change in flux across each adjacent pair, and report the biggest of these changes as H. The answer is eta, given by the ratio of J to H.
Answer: 0.3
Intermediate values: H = 5.7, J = 1.6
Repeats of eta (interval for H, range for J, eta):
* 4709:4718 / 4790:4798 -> 0.7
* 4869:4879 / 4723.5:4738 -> 1.3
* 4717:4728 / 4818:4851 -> 1.4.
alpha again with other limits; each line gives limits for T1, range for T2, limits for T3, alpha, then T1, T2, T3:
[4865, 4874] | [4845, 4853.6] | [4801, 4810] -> 161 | 12.73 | 13.35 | 12.39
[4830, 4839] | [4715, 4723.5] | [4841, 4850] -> 206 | 12.31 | 14.5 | 14.22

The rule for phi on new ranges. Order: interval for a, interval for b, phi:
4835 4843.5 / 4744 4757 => 5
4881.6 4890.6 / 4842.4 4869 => 9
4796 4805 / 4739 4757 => 11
